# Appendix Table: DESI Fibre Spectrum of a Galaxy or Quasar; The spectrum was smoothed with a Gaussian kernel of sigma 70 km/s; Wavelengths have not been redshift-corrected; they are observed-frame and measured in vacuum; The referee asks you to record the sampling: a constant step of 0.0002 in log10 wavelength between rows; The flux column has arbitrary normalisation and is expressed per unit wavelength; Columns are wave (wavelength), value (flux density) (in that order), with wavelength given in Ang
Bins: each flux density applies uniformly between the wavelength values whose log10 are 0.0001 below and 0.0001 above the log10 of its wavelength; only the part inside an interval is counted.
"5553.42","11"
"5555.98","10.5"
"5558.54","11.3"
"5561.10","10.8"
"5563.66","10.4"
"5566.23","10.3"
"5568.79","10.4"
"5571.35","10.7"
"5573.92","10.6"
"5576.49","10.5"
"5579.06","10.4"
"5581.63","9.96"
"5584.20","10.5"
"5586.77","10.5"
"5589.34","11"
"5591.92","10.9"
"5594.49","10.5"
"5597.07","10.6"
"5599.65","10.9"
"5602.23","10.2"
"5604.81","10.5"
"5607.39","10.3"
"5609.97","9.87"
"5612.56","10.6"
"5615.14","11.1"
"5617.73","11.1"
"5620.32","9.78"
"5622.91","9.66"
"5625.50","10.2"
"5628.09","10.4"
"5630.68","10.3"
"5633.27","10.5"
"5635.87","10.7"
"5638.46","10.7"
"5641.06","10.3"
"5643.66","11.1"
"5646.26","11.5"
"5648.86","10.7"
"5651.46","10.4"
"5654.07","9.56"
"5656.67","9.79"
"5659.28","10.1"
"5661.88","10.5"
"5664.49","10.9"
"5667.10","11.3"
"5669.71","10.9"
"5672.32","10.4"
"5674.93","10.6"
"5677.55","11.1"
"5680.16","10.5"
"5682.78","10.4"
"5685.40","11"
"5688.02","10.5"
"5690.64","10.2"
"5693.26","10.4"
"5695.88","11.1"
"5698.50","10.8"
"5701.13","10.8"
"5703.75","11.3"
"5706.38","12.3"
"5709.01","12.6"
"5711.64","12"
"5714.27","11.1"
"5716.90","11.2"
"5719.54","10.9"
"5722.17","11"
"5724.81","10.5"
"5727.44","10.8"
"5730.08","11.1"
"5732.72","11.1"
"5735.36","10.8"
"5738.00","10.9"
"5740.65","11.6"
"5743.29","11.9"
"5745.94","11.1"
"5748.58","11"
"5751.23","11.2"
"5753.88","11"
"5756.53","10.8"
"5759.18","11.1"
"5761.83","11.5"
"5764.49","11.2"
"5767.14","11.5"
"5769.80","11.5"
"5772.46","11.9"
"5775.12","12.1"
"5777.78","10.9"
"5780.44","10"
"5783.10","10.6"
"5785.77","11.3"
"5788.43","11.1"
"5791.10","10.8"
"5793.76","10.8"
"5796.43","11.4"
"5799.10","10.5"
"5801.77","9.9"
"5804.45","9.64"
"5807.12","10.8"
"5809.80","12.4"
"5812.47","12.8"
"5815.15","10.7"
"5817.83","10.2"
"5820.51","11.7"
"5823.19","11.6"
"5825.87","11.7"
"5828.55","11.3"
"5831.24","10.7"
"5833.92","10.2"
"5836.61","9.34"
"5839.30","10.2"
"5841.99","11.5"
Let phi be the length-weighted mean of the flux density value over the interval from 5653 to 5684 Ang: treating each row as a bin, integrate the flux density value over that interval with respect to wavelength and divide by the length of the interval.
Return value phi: 10.5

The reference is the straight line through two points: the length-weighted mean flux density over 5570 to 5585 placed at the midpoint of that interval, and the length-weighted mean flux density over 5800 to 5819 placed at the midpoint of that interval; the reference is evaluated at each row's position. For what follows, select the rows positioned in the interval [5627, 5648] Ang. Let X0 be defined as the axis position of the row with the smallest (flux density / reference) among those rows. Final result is 5641.06 Ang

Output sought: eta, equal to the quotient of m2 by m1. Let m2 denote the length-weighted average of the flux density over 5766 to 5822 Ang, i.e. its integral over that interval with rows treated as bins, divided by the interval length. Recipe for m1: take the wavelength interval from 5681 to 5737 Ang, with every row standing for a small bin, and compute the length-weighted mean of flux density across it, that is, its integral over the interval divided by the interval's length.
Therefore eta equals 1.00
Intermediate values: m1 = 11.0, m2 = 11.1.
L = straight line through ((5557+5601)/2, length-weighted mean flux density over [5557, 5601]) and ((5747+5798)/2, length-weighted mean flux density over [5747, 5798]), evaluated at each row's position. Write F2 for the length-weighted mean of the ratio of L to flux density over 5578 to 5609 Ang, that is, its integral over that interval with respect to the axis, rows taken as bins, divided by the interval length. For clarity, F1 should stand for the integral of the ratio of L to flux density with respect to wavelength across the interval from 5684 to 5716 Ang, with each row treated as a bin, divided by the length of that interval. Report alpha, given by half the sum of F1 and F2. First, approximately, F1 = 0.98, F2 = 1.01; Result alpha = 1.00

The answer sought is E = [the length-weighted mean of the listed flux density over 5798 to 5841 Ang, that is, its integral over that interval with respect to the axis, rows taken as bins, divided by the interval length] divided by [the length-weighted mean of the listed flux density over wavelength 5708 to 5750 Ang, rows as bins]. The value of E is 0.97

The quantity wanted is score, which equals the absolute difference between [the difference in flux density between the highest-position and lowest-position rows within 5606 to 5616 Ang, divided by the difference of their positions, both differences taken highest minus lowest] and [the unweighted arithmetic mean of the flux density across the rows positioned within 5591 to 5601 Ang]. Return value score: 10.6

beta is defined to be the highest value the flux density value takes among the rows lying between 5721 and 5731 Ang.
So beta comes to 11.1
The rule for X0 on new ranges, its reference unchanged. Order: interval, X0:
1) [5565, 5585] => 5581.63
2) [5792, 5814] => 5804.45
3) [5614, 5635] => 5622.91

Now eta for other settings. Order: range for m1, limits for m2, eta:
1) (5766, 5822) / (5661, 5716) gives 0.99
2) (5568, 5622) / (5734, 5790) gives 1.06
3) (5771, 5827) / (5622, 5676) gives 0.95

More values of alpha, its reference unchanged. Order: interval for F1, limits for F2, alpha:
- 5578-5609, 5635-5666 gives 1.02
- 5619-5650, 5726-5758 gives 1.01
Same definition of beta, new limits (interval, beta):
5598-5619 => 11.1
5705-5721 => 12.6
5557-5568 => 11.3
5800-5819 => 12.8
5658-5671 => 11.3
